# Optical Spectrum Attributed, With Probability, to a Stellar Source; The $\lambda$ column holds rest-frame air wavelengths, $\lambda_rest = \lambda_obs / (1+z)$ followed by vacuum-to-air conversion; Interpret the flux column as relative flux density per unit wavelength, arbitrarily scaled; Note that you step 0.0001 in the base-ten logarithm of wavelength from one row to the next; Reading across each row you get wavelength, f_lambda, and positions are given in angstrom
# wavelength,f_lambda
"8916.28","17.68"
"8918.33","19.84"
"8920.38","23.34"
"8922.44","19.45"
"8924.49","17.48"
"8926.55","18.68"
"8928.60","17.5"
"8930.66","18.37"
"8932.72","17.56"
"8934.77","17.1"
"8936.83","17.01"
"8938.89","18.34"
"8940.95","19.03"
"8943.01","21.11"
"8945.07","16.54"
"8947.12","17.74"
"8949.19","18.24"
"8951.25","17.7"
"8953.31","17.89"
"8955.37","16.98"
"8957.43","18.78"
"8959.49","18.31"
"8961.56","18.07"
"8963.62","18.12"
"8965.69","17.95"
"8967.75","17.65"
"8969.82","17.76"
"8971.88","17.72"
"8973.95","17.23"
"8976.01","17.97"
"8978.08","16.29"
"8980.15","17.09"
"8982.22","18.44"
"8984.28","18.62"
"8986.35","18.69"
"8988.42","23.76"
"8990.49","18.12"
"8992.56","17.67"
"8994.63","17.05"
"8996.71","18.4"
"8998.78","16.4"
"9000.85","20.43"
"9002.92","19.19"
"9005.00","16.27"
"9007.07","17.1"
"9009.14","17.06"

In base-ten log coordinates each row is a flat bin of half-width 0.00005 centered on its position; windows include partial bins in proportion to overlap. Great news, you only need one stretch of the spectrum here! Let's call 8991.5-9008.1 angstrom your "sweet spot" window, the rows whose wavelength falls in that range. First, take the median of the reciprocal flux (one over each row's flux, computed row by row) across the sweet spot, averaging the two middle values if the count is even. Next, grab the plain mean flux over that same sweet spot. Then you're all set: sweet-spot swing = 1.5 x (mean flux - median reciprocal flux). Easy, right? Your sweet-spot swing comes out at 26.6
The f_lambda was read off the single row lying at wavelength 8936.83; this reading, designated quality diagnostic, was 17.01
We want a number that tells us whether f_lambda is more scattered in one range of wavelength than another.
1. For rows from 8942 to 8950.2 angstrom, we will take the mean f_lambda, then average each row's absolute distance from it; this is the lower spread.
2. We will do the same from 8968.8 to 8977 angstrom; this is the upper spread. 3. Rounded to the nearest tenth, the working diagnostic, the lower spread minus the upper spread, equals 1.1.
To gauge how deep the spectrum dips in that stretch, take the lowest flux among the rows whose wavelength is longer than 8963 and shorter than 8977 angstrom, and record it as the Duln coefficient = 17.23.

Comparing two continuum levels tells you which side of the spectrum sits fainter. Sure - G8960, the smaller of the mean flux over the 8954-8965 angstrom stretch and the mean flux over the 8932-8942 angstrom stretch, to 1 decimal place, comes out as 17.8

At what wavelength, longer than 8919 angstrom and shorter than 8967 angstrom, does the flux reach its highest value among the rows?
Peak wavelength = 8920.38 angstrom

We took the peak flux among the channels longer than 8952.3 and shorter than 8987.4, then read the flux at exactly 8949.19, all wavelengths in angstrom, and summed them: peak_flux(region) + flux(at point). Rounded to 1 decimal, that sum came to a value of 37.0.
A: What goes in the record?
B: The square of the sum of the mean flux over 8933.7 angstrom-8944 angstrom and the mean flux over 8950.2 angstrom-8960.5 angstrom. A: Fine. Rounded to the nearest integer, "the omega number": 1329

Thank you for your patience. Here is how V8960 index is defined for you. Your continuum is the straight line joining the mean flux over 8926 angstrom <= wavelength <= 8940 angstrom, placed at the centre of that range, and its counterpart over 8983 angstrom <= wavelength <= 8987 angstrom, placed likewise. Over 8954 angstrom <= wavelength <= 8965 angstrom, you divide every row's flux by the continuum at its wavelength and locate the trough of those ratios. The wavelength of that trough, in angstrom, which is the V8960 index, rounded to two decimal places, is 8955.37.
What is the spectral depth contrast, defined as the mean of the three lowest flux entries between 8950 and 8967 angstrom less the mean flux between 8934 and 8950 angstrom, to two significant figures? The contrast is -0.62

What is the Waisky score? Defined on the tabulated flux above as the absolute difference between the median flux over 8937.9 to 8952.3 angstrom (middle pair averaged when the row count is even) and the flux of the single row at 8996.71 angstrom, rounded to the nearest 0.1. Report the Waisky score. 0.2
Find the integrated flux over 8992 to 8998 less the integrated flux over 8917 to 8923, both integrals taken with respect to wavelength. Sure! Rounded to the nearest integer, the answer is -19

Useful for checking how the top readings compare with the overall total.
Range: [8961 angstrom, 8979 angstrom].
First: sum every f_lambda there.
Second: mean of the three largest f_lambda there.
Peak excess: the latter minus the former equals -141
